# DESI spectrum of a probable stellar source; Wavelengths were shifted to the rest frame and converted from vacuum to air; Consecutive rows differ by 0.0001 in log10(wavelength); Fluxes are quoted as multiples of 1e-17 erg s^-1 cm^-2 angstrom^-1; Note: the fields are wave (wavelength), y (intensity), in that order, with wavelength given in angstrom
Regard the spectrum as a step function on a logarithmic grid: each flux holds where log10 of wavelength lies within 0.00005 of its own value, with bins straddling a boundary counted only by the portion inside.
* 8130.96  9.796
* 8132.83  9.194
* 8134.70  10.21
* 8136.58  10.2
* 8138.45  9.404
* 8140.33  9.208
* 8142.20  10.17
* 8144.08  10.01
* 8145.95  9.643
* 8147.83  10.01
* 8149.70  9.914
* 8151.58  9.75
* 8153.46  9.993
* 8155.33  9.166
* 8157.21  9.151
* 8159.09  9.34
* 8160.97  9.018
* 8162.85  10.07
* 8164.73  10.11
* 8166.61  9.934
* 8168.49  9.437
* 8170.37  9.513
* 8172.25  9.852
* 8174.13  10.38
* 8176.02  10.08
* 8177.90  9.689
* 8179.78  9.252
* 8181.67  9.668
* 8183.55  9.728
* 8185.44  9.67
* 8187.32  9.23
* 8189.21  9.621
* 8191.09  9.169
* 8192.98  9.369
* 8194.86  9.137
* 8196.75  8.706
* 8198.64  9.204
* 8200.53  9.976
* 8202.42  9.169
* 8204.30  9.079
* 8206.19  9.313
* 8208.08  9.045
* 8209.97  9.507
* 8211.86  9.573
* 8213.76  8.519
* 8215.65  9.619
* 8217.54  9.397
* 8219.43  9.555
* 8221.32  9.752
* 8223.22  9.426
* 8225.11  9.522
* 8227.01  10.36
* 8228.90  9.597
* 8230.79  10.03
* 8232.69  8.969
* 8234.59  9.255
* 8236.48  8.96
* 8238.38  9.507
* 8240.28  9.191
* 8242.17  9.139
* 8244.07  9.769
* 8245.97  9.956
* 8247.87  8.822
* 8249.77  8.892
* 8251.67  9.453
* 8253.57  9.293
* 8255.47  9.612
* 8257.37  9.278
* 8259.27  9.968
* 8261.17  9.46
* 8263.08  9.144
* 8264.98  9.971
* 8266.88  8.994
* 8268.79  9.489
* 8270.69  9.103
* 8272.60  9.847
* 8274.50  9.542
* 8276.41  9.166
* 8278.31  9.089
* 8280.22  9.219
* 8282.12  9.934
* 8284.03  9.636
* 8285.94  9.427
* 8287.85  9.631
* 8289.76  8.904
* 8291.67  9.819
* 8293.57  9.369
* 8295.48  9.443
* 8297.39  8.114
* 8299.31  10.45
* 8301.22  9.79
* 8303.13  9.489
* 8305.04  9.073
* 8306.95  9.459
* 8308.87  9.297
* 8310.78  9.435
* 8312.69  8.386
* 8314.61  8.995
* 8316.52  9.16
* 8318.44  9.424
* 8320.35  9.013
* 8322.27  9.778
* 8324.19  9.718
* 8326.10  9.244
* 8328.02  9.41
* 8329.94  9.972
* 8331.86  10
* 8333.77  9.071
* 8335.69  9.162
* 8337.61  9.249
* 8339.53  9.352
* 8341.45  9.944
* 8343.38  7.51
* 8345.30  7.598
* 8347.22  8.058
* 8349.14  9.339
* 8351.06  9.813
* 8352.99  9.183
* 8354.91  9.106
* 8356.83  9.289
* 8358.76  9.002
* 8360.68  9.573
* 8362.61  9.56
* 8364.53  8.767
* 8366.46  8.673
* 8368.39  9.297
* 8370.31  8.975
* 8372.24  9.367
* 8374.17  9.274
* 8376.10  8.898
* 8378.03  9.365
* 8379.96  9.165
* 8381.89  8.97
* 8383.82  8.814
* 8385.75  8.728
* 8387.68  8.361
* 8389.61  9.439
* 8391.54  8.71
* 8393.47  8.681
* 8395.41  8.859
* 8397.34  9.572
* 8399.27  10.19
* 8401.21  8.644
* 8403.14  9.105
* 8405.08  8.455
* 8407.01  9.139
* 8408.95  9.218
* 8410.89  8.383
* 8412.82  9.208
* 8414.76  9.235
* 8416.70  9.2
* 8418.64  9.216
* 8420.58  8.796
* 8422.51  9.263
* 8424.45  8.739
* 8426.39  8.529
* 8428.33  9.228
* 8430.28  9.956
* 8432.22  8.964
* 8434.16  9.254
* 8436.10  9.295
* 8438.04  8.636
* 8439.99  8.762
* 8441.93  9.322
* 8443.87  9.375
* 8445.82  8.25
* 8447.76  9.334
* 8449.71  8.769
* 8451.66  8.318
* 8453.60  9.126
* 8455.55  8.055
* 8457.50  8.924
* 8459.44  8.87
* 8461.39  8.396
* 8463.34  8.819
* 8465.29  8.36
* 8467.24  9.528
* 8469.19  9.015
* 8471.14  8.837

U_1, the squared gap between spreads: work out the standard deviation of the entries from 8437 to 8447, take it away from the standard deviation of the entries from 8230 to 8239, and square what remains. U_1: 0.001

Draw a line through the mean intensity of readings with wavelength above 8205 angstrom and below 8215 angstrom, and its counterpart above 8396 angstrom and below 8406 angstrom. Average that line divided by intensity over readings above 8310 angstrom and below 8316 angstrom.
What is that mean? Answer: 1.03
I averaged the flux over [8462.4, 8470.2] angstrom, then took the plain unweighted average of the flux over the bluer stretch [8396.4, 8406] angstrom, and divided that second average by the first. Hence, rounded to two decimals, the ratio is 1.03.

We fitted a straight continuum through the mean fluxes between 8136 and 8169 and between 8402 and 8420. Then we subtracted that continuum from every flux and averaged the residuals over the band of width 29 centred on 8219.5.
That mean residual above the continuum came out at -0.04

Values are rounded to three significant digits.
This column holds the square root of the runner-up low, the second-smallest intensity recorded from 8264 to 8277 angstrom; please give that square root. 3.02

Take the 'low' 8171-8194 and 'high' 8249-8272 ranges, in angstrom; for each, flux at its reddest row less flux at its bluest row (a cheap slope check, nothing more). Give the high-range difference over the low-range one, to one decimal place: -0.4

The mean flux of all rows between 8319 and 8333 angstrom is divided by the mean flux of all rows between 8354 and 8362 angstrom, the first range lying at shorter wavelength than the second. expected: 1.04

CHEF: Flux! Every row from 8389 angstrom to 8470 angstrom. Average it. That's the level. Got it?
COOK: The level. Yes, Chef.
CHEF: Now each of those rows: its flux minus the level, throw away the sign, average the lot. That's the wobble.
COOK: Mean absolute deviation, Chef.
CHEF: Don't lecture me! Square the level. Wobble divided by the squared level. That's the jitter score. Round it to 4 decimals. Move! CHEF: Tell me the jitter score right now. 0.0045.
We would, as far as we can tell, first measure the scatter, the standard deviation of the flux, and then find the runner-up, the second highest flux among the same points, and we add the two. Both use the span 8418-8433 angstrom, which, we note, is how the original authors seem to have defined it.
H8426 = 9.7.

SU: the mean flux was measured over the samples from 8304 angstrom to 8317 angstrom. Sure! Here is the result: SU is 9.1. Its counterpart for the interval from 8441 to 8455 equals 8.9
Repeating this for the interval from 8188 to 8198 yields 9.2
